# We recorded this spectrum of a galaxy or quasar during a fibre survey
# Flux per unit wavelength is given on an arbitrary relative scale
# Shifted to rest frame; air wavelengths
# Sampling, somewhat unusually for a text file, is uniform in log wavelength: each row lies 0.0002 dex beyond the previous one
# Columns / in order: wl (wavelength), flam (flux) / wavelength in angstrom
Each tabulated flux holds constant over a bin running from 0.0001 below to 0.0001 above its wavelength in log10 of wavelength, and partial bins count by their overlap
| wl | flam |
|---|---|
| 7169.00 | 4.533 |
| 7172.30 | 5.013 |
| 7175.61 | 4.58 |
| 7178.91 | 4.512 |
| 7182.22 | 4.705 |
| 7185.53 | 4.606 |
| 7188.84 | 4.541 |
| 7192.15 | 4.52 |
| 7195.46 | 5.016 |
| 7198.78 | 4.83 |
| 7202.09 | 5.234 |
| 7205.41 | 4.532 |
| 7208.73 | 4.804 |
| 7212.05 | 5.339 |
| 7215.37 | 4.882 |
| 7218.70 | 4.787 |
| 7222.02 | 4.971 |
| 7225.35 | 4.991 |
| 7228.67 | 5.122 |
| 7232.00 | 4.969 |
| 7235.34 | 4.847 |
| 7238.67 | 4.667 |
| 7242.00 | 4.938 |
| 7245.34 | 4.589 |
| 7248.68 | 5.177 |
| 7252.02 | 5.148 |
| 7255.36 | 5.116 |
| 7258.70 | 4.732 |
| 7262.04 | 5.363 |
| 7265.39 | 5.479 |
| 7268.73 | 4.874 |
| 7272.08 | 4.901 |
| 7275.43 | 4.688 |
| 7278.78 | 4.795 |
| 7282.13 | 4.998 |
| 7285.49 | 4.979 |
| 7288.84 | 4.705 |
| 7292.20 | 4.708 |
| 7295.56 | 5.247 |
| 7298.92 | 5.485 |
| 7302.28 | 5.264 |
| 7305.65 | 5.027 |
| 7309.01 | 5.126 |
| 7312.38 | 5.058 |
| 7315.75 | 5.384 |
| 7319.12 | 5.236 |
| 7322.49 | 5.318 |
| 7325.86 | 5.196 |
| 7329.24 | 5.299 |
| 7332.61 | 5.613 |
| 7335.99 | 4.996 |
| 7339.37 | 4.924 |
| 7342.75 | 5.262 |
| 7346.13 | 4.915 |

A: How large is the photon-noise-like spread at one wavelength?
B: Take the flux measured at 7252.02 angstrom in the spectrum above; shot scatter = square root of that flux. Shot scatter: 2.27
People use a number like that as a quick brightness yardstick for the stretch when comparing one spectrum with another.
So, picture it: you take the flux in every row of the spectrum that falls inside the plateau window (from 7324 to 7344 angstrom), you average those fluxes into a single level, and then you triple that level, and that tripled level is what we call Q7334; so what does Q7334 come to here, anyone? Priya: 15.6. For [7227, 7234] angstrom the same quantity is 15.1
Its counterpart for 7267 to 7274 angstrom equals 14.7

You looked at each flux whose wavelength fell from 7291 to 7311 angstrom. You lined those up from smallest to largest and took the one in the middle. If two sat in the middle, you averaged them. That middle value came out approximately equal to 5.2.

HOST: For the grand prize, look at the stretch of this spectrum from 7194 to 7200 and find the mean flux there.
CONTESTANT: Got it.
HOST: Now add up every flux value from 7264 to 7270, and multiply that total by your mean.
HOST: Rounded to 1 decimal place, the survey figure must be 51.0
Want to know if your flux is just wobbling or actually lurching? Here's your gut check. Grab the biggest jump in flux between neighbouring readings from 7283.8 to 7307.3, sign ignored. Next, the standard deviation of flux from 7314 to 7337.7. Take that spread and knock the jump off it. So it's -0.4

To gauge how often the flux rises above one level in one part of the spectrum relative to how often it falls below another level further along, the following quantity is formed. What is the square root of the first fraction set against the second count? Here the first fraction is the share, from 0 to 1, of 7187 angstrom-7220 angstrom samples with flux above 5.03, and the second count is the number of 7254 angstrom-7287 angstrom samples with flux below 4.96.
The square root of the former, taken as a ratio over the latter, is 0.09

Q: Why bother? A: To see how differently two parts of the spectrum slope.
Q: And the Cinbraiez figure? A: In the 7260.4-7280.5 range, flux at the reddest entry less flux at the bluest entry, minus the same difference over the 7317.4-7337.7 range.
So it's -0.3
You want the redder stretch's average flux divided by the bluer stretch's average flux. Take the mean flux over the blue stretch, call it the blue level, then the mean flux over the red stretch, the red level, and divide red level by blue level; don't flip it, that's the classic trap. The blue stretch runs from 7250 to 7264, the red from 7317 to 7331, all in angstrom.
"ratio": 1.03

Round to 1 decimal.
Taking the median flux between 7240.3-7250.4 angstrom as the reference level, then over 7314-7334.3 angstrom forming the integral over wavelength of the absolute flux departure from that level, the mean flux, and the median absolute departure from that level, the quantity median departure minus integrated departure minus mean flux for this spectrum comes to -13.1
